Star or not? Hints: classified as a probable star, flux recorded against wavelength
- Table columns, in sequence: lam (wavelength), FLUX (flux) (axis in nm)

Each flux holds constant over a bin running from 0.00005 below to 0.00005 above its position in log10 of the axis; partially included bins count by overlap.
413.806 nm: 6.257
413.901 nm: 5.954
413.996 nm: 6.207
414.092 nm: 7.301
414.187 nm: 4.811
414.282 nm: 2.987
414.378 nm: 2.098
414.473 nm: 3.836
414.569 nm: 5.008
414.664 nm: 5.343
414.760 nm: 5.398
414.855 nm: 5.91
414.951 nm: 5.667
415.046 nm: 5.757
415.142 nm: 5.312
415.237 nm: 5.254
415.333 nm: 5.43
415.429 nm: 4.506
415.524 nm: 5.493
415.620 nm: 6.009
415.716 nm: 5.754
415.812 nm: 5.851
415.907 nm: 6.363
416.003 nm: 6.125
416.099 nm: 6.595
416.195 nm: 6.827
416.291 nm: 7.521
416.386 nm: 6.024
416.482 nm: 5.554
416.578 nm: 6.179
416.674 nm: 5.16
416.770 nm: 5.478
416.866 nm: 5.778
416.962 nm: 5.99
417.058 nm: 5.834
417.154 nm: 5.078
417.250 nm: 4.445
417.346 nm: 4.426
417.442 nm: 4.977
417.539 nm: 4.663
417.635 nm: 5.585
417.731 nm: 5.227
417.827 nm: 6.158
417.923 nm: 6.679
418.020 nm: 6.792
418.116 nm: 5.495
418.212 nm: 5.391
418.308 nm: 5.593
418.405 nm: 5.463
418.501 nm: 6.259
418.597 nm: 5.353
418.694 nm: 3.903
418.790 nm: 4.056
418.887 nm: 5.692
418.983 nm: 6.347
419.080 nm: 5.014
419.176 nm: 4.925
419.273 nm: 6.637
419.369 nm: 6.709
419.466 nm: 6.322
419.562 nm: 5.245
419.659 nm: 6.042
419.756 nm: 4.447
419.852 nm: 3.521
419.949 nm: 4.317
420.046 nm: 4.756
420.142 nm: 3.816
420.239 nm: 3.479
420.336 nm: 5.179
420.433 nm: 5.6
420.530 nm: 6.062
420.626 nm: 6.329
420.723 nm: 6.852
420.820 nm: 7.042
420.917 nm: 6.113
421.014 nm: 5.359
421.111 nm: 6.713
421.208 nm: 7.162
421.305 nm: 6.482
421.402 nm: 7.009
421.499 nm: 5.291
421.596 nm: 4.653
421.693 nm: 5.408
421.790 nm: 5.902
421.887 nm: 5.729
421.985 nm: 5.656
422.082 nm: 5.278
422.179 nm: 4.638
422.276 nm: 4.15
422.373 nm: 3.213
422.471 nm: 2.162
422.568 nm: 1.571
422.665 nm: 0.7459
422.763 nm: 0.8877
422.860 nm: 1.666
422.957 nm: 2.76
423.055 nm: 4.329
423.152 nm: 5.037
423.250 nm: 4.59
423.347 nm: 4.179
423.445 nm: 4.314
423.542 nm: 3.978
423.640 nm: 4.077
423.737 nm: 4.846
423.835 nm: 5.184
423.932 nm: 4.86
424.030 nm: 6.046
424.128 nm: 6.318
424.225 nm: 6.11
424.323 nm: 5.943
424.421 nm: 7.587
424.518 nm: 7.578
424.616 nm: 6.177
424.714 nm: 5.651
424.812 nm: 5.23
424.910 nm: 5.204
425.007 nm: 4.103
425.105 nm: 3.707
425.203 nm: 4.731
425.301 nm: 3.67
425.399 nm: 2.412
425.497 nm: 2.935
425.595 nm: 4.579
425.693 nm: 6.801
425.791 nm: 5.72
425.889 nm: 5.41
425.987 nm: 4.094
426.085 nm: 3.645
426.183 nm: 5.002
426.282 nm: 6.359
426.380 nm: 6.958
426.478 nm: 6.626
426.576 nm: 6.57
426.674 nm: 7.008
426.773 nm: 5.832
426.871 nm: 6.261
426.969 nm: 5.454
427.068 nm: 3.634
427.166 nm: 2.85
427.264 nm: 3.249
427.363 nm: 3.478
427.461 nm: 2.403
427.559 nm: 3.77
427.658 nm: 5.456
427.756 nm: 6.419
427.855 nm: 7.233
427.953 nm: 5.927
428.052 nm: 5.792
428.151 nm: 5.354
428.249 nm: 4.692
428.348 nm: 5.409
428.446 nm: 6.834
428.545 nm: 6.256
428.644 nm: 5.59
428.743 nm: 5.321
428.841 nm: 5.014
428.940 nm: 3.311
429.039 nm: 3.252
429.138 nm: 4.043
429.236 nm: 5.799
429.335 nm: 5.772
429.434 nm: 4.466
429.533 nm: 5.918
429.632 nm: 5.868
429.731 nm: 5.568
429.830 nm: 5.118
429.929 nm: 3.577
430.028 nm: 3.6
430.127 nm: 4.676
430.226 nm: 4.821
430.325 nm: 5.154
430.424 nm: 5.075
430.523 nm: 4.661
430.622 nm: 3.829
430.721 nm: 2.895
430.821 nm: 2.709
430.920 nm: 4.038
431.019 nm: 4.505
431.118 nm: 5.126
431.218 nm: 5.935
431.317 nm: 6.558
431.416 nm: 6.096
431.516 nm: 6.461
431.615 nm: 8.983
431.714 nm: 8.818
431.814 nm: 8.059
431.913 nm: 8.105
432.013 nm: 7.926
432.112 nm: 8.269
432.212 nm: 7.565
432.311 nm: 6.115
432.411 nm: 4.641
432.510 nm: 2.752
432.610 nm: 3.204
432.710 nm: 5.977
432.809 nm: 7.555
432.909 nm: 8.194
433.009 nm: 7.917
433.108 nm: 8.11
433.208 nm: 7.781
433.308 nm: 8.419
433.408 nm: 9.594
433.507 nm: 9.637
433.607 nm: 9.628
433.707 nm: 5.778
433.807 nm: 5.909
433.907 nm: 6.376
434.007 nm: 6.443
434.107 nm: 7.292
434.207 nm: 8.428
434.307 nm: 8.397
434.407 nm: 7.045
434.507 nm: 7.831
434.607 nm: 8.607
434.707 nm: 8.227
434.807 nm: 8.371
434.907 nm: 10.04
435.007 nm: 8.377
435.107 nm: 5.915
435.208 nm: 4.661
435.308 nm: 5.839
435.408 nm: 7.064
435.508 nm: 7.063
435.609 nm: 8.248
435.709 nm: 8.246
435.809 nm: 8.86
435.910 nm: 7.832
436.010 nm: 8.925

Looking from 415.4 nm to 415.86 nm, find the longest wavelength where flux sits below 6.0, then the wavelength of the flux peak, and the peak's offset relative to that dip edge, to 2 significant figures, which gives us -0.19 nm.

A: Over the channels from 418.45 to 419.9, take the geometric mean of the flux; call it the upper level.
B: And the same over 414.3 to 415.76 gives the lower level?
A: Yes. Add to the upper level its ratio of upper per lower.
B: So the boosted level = 6.32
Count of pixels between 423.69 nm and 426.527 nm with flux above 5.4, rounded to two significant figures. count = 14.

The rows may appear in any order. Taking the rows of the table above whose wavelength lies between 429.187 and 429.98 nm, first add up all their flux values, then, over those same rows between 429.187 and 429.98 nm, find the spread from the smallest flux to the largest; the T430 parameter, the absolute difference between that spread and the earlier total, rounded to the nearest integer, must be 40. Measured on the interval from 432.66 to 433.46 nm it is 60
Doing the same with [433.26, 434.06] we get 58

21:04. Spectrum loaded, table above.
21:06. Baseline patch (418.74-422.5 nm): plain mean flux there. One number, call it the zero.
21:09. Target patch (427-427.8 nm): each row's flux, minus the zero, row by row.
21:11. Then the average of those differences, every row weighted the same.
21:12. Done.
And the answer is -1.5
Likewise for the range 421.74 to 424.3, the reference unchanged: -1.2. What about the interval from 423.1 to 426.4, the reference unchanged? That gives -0.3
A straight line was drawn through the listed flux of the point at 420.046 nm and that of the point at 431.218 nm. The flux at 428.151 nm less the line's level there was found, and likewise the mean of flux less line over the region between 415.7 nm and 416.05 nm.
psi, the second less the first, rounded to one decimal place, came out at 2.0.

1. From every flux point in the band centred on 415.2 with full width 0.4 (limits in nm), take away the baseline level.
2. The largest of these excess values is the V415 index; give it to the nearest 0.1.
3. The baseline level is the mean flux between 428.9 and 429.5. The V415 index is 1.3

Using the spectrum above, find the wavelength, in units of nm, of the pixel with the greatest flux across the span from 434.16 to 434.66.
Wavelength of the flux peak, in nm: 434.607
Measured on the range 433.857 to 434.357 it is 434.207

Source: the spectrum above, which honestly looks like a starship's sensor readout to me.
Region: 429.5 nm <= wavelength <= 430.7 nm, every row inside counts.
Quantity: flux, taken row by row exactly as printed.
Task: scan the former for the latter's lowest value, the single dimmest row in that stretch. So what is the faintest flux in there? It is 3.577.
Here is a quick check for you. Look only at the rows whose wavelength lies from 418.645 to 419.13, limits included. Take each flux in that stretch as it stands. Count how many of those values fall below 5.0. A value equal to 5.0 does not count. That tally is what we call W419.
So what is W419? 2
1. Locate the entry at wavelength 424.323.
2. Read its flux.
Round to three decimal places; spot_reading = 5.943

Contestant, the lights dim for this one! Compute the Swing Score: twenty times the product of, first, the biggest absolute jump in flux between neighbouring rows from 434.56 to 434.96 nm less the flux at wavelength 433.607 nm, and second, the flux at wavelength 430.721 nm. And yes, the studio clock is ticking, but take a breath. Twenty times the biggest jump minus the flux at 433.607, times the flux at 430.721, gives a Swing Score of -461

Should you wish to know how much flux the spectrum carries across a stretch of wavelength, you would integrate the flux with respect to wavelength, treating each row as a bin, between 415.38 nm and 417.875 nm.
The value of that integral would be 14.2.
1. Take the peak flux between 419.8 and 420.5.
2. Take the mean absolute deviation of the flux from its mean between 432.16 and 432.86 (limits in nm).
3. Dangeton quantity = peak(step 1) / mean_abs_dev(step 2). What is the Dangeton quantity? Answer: 3.5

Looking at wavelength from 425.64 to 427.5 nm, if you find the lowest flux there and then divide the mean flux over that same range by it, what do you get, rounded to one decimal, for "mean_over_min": 2.1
